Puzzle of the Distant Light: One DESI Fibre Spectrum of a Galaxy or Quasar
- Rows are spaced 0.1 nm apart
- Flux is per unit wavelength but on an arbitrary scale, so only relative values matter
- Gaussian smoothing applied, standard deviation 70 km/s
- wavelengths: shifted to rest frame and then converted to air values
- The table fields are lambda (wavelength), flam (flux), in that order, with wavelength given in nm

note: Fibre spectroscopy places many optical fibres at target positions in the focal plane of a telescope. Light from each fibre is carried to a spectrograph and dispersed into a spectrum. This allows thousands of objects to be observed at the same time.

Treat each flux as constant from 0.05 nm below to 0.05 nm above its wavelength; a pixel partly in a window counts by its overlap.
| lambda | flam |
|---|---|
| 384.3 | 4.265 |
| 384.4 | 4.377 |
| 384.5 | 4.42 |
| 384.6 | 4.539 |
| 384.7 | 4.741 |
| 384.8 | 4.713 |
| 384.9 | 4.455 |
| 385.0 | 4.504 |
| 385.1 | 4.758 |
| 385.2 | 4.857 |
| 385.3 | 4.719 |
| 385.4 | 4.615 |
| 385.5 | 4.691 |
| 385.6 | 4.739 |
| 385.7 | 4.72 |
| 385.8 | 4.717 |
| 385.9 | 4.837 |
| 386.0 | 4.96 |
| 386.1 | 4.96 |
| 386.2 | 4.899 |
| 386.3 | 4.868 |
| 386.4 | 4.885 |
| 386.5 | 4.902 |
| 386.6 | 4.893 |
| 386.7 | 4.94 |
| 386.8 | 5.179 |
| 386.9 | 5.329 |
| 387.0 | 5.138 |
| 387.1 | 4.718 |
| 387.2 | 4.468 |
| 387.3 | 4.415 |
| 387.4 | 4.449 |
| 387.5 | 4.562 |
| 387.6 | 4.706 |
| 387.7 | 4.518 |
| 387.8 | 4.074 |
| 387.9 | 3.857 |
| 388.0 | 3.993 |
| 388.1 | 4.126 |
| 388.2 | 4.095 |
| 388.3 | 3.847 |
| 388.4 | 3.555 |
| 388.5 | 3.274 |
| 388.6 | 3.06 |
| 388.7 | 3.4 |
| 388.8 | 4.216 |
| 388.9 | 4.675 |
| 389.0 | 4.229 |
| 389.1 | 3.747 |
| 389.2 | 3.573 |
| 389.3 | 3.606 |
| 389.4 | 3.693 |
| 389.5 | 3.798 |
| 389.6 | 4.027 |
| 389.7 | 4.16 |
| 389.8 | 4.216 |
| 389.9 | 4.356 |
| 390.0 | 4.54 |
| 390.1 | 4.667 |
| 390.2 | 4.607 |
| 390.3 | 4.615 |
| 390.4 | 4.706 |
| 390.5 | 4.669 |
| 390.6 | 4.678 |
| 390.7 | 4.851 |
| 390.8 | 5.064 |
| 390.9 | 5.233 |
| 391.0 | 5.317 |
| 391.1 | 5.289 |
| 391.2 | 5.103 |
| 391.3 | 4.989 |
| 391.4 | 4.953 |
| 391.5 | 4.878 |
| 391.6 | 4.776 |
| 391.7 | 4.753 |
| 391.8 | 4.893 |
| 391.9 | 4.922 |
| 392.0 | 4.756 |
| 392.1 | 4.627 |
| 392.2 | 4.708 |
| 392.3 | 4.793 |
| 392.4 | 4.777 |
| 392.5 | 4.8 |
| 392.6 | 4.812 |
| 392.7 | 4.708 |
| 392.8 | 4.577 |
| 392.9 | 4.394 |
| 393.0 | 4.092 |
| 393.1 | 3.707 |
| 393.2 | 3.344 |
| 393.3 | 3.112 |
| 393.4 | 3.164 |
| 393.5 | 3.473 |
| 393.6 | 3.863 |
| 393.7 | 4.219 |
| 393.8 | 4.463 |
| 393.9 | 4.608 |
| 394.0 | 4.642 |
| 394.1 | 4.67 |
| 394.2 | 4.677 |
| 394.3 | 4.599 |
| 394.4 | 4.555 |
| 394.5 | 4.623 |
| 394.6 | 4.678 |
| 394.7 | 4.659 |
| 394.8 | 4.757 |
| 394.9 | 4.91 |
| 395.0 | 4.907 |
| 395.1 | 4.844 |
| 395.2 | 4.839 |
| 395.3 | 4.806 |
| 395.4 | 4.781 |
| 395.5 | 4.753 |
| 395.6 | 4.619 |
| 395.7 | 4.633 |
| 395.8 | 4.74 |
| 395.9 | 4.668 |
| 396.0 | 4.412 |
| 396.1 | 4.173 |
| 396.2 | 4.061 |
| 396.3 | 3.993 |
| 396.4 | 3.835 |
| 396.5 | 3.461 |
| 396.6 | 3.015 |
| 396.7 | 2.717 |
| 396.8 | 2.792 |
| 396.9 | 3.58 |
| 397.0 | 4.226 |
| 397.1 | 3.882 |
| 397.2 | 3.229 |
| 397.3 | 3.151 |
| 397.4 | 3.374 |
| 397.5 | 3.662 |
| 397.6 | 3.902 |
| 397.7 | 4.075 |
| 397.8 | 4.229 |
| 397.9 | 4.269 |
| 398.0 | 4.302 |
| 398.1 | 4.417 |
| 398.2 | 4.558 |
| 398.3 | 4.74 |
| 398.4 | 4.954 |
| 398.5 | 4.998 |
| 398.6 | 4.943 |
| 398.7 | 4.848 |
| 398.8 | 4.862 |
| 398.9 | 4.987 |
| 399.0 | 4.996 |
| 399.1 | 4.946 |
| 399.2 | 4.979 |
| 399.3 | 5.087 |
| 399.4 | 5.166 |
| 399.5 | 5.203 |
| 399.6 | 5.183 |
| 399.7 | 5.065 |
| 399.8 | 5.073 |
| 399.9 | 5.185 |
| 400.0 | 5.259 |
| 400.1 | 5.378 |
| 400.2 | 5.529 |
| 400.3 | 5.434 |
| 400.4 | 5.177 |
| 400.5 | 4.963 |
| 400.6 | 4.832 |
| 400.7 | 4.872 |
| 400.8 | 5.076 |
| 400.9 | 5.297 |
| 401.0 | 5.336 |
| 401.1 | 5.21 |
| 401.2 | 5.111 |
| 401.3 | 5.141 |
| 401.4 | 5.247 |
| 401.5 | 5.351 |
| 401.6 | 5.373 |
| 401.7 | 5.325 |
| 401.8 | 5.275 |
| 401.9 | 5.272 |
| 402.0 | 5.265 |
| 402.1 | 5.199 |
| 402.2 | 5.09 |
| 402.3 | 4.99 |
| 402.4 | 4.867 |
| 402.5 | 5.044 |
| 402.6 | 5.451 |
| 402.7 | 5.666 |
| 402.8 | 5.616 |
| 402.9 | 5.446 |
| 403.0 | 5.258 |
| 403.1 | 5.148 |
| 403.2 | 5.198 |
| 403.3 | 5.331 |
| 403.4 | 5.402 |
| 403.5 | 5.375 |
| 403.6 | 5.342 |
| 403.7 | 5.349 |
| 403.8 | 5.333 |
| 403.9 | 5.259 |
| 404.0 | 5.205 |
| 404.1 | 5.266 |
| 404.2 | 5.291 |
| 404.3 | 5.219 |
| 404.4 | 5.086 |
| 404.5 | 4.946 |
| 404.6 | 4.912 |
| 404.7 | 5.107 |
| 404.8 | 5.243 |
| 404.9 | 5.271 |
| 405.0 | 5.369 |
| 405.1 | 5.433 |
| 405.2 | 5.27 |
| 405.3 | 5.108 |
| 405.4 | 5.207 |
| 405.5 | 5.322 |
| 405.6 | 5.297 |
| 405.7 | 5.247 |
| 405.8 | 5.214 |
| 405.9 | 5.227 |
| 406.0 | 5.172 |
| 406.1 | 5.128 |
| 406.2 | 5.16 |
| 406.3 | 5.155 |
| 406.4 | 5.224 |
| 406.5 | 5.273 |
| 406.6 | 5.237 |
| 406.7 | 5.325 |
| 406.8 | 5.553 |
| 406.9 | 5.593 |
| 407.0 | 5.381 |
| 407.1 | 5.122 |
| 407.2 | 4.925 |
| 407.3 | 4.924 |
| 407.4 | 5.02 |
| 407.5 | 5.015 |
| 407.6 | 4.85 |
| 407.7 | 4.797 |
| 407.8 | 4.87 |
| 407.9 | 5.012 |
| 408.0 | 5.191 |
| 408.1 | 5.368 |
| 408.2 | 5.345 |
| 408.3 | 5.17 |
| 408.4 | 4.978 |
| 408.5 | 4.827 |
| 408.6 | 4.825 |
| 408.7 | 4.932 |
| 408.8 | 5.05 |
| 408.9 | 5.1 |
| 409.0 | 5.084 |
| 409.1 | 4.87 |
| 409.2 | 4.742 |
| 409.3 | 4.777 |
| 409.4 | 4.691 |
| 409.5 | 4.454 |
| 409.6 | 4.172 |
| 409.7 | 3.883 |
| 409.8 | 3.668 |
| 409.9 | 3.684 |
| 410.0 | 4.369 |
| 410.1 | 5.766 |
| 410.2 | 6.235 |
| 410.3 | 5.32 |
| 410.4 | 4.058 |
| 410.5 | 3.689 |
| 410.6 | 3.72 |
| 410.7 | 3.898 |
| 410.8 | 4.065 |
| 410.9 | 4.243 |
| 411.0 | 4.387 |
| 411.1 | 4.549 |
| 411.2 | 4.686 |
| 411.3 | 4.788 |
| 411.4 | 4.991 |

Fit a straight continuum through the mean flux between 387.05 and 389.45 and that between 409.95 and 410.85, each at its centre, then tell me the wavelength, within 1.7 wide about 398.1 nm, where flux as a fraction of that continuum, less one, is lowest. 397.3 nm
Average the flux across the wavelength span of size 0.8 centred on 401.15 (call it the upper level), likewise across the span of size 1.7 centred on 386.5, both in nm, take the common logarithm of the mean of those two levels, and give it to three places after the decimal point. 0.703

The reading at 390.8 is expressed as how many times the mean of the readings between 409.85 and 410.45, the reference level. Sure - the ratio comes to 1.03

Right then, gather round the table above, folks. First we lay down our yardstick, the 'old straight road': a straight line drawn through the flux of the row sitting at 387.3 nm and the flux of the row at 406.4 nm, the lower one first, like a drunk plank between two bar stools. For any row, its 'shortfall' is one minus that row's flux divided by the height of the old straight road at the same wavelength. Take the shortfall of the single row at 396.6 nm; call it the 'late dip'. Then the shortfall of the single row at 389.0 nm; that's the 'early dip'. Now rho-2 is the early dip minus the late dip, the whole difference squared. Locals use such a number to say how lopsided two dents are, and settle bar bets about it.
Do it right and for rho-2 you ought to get 0.100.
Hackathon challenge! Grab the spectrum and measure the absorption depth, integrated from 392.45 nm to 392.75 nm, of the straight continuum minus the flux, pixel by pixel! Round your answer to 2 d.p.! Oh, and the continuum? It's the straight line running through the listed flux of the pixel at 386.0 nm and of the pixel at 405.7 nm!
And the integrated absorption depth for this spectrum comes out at 0.08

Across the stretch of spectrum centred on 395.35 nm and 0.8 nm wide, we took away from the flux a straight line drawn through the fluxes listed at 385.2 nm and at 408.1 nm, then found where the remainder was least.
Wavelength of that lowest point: 395.6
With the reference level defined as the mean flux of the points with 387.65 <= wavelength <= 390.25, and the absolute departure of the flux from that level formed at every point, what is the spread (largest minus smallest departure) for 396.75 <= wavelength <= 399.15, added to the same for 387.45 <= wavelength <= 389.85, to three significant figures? 2.06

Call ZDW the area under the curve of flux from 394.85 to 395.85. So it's 4.8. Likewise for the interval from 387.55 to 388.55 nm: 4.0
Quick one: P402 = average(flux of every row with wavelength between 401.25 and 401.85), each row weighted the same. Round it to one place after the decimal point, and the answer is 5.3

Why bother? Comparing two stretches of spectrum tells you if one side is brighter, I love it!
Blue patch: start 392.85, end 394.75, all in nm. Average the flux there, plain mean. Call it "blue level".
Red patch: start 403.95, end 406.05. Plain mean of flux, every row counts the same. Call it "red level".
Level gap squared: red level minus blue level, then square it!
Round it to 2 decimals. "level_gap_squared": 1.05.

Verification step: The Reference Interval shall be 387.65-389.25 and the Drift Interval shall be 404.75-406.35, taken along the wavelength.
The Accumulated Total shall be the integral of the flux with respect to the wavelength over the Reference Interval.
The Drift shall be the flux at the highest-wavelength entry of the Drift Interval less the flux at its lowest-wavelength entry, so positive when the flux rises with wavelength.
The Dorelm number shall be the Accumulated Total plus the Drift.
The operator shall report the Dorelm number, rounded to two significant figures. 6.1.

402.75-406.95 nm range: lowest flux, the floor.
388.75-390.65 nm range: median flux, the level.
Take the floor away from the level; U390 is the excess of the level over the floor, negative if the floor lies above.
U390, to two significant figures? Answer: -0.68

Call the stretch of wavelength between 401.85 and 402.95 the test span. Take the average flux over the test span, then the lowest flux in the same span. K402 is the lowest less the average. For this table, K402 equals -0.40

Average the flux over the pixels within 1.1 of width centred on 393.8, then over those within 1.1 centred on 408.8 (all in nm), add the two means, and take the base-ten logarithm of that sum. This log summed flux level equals 0.958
